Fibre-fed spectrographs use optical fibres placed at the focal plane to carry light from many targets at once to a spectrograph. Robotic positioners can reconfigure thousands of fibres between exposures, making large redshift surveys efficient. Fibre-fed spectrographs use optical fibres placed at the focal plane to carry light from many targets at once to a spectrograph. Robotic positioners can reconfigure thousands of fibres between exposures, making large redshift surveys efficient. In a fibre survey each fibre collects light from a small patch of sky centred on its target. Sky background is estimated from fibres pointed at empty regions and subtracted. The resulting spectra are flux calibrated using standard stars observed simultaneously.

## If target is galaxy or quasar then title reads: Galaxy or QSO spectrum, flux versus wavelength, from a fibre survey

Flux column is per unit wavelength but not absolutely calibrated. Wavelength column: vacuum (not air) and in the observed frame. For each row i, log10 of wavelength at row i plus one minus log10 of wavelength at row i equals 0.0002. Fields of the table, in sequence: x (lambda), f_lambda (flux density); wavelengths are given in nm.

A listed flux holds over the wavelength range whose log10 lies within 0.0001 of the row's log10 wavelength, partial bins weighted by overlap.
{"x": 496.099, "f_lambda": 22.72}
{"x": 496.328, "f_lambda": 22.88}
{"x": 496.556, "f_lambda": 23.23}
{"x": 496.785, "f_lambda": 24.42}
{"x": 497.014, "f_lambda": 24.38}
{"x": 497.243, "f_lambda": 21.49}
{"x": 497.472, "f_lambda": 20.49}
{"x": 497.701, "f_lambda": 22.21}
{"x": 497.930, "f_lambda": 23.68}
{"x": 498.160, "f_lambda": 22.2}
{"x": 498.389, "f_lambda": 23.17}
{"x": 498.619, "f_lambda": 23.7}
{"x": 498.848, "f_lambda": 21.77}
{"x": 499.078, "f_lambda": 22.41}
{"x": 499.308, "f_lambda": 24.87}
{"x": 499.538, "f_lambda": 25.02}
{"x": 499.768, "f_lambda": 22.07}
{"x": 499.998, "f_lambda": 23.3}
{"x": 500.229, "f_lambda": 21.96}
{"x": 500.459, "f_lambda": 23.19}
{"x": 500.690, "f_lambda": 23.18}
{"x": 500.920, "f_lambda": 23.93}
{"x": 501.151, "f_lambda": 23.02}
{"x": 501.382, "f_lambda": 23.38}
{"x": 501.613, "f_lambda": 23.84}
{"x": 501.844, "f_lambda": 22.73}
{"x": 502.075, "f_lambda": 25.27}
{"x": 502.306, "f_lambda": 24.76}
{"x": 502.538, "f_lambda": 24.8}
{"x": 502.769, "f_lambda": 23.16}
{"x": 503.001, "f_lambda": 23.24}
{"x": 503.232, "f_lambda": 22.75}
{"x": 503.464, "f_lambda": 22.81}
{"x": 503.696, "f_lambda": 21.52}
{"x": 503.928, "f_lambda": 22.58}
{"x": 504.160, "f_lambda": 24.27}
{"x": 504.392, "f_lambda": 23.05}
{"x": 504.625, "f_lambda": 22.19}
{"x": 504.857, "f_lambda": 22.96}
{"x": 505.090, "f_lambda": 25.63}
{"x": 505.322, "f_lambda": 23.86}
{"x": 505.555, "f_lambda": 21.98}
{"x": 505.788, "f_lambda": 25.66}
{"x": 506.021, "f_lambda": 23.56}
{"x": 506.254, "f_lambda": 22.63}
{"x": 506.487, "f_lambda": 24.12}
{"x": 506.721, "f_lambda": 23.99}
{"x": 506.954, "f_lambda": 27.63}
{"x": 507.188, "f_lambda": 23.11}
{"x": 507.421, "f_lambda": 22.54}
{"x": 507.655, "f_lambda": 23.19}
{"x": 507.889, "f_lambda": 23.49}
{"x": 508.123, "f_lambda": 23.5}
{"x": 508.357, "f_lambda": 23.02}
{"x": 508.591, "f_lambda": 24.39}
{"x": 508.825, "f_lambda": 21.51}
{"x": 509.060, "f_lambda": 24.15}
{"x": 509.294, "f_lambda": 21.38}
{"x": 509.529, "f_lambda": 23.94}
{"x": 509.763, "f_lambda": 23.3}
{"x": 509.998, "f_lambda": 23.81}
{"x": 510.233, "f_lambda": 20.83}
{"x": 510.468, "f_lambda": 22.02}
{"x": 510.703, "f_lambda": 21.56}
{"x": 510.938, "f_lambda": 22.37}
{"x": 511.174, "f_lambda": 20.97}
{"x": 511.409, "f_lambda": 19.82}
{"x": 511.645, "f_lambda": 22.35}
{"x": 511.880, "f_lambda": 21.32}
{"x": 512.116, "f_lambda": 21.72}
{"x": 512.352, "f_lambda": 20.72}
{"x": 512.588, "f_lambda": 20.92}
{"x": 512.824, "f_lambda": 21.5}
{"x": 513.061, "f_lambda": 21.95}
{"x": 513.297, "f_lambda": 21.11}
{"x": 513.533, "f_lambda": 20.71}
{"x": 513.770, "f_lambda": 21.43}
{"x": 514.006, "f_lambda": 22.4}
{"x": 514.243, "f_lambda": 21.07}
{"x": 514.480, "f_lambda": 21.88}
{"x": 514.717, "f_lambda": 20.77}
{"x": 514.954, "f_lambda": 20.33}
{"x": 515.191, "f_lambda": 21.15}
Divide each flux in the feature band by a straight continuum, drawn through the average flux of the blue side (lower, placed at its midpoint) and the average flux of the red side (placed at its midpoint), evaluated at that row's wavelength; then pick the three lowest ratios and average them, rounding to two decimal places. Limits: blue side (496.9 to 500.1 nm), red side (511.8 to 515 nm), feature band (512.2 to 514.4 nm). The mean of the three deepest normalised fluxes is 0.97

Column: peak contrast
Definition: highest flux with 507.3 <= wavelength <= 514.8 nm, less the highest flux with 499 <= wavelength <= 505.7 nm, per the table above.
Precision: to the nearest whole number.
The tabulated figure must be -1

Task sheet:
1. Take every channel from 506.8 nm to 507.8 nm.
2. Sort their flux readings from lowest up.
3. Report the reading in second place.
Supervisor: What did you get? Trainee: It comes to 23.11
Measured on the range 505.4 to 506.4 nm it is 22.63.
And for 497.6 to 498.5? 22.21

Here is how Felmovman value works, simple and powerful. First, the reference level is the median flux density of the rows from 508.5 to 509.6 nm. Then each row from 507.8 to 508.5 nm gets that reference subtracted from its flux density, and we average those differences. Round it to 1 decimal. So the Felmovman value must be -0.6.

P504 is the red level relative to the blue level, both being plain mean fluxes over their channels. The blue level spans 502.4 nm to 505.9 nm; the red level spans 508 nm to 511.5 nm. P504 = 0.96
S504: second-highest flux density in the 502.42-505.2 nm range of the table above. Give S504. 24.8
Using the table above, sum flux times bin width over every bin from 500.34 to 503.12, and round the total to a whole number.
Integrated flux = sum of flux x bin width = 66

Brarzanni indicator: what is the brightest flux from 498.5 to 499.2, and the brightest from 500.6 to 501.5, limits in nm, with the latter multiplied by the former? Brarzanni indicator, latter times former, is 567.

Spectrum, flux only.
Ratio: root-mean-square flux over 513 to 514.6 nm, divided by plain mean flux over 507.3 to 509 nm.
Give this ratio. 0.93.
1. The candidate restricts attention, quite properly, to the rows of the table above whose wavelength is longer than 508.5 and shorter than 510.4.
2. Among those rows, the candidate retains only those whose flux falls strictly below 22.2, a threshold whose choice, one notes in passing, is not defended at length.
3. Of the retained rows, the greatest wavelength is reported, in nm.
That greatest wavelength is 510.233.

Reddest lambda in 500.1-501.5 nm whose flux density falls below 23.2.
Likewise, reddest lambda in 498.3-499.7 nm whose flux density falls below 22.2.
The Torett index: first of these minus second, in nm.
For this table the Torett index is 2.30 nm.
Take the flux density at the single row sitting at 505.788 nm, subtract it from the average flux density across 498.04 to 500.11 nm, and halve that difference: -1.2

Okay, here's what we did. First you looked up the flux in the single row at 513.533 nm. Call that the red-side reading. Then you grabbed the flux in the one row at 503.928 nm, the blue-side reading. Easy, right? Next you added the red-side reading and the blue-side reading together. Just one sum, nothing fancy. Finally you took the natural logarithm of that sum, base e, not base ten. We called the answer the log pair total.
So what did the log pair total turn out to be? 3.77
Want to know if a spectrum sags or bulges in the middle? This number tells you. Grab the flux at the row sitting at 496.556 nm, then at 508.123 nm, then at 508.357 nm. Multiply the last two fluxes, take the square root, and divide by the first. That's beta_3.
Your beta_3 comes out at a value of 1.00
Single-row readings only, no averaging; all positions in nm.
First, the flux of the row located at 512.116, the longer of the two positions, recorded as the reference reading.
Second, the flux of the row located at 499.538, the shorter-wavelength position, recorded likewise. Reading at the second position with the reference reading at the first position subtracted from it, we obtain 3.3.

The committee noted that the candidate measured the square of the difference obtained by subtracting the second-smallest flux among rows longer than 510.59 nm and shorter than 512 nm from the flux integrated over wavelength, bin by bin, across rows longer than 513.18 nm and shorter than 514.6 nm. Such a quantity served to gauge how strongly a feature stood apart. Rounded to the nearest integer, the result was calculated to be 90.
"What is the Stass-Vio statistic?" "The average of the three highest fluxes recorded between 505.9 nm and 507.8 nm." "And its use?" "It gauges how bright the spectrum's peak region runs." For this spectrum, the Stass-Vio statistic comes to 25.2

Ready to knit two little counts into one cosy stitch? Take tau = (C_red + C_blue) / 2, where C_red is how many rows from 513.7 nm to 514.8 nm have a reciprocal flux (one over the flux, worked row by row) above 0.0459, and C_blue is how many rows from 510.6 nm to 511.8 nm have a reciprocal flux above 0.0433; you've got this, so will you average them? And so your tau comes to 4.0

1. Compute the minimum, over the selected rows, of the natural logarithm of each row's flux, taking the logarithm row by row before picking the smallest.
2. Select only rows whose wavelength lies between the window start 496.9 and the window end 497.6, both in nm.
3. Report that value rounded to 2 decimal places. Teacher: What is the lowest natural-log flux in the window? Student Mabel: 3.02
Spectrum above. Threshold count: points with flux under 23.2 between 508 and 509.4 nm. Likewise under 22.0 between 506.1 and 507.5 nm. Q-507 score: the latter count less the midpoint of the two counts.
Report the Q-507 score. -1.5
